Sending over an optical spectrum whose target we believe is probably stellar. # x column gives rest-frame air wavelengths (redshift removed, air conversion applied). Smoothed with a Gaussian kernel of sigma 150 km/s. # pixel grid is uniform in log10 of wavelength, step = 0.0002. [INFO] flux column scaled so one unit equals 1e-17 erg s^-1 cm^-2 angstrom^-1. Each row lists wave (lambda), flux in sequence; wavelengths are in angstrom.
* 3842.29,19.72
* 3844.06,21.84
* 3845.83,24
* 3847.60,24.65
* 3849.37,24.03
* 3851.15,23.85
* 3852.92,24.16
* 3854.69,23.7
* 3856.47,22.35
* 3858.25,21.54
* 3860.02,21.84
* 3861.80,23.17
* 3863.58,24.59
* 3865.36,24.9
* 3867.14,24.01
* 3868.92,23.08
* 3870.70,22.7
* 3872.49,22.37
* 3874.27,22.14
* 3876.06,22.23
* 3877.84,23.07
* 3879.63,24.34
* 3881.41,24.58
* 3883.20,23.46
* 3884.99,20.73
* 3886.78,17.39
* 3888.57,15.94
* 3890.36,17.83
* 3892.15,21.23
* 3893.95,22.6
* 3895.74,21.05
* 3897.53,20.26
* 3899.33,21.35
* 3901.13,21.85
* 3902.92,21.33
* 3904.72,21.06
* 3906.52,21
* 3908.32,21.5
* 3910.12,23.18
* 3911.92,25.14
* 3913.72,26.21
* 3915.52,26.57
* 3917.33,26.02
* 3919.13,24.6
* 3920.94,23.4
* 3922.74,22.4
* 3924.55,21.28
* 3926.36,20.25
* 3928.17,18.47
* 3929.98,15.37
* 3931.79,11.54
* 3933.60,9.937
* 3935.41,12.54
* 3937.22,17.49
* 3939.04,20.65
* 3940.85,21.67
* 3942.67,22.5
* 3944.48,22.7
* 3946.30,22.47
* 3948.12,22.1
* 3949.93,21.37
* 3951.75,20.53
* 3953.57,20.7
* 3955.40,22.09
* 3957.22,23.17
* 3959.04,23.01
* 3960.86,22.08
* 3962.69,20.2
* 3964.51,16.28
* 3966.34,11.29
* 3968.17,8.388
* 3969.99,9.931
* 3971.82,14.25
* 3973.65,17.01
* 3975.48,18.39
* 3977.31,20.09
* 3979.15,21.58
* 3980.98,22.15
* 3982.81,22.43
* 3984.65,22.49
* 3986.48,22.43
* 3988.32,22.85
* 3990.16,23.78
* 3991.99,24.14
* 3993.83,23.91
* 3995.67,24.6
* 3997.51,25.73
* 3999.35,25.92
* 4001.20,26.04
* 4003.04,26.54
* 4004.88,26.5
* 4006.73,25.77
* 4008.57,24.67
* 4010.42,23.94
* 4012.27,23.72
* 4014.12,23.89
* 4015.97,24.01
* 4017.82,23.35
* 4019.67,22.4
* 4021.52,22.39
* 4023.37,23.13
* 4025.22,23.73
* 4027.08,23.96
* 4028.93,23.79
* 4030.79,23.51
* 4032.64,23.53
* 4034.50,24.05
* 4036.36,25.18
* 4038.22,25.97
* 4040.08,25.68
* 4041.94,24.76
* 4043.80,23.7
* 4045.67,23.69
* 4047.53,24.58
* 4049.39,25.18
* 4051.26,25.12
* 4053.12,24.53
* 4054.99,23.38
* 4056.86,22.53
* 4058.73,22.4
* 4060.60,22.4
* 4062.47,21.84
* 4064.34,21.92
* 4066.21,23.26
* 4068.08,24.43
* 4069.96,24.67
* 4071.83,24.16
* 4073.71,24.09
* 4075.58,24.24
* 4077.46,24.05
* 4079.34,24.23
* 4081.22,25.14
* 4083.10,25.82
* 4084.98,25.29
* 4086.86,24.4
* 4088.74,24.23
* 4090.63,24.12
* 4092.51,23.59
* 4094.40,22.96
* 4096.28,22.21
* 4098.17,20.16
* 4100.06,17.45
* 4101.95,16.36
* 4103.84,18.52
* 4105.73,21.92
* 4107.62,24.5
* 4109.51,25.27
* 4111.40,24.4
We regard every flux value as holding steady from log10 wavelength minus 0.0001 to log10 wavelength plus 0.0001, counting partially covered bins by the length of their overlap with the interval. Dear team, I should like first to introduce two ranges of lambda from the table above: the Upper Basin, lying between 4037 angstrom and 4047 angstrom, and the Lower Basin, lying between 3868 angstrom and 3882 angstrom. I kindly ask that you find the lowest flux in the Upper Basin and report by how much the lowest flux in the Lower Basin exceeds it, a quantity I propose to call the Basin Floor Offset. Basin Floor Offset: -2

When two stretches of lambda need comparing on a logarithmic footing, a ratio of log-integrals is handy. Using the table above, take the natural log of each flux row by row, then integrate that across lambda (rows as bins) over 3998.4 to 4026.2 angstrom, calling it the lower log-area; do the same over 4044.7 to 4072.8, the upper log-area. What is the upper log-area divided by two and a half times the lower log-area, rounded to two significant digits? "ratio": 0.40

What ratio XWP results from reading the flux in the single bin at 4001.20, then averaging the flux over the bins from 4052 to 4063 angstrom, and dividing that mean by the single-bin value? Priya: 0.88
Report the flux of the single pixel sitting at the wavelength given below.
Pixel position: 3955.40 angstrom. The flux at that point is 22.09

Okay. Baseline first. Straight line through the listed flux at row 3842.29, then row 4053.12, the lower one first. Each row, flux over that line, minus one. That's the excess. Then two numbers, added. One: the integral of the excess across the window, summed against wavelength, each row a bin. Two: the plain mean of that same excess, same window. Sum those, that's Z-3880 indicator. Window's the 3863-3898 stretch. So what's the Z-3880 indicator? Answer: 2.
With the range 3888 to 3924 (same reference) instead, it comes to 2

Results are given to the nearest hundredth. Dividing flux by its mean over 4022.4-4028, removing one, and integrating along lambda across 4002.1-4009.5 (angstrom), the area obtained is 0.71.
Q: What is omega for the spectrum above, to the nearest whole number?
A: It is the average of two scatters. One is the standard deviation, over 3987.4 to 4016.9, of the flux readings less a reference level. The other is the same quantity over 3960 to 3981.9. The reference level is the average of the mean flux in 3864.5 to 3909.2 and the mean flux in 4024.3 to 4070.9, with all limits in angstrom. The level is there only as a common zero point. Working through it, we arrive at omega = 3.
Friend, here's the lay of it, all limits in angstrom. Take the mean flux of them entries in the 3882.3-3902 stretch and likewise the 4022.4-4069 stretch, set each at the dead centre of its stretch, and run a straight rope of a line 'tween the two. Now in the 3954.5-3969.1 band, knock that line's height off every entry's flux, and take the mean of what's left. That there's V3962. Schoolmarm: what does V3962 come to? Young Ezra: -4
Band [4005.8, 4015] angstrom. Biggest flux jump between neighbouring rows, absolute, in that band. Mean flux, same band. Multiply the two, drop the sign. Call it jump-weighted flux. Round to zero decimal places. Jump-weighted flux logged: 27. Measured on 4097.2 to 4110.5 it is 70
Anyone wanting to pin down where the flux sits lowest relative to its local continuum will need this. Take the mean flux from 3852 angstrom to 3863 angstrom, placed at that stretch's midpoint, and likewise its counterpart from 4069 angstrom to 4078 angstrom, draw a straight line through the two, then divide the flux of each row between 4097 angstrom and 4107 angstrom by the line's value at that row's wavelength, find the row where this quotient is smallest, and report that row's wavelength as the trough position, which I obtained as 4101.95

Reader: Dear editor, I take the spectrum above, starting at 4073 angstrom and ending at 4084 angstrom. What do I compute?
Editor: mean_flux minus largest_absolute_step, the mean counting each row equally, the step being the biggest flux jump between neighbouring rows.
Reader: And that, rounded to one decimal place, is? 23.7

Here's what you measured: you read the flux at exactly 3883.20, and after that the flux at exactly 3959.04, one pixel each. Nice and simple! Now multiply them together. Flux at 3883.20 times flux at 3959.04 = 540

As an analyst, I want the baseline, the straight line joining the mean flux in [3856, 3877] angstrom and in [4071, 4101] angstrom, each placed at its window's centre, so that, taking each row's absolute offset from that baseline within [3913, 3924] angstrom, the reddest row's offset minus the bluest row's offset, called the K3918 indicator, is -2.5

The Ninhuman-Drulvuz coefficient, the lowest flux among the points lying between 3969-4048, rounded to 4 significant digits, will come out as 9.931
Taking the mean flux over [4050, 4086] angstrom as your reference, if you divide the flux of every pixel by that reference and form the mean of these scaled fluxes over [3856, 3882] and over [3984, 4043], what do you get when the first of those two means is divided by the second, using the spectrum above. 0.95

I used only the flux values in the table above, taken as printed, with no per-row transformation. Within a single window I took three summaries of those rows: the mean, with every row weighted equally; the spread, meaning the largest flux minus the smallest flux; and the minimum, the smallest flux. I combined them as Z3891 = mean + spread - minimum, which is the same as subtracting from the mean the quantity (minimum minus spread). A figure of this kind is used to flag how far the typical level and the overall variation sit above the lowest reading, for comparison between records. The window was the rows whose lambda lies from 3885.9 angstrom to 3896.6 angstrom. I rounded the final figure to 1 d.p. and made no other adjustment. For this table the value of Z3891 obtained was 10.1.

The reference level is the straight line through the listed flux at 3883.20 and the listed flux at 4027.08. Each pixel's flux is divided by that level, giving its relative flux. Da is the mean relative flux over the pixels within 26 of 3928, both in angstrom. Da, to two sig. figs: 0.88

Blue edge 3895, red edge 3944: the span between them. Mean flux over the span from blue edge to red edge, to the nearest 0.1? 20.7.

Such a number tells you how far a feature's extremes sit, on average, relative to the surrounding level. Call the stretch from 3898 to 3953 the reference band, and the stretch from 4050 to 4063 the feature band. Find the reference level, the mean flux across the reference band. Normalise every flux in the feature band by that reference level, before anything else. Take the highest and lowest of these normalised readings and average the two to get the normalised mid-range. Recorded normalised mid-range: 1.12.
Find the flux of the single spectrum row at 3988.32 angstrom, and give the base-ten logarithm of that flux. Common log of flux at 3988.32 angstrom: 1.359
